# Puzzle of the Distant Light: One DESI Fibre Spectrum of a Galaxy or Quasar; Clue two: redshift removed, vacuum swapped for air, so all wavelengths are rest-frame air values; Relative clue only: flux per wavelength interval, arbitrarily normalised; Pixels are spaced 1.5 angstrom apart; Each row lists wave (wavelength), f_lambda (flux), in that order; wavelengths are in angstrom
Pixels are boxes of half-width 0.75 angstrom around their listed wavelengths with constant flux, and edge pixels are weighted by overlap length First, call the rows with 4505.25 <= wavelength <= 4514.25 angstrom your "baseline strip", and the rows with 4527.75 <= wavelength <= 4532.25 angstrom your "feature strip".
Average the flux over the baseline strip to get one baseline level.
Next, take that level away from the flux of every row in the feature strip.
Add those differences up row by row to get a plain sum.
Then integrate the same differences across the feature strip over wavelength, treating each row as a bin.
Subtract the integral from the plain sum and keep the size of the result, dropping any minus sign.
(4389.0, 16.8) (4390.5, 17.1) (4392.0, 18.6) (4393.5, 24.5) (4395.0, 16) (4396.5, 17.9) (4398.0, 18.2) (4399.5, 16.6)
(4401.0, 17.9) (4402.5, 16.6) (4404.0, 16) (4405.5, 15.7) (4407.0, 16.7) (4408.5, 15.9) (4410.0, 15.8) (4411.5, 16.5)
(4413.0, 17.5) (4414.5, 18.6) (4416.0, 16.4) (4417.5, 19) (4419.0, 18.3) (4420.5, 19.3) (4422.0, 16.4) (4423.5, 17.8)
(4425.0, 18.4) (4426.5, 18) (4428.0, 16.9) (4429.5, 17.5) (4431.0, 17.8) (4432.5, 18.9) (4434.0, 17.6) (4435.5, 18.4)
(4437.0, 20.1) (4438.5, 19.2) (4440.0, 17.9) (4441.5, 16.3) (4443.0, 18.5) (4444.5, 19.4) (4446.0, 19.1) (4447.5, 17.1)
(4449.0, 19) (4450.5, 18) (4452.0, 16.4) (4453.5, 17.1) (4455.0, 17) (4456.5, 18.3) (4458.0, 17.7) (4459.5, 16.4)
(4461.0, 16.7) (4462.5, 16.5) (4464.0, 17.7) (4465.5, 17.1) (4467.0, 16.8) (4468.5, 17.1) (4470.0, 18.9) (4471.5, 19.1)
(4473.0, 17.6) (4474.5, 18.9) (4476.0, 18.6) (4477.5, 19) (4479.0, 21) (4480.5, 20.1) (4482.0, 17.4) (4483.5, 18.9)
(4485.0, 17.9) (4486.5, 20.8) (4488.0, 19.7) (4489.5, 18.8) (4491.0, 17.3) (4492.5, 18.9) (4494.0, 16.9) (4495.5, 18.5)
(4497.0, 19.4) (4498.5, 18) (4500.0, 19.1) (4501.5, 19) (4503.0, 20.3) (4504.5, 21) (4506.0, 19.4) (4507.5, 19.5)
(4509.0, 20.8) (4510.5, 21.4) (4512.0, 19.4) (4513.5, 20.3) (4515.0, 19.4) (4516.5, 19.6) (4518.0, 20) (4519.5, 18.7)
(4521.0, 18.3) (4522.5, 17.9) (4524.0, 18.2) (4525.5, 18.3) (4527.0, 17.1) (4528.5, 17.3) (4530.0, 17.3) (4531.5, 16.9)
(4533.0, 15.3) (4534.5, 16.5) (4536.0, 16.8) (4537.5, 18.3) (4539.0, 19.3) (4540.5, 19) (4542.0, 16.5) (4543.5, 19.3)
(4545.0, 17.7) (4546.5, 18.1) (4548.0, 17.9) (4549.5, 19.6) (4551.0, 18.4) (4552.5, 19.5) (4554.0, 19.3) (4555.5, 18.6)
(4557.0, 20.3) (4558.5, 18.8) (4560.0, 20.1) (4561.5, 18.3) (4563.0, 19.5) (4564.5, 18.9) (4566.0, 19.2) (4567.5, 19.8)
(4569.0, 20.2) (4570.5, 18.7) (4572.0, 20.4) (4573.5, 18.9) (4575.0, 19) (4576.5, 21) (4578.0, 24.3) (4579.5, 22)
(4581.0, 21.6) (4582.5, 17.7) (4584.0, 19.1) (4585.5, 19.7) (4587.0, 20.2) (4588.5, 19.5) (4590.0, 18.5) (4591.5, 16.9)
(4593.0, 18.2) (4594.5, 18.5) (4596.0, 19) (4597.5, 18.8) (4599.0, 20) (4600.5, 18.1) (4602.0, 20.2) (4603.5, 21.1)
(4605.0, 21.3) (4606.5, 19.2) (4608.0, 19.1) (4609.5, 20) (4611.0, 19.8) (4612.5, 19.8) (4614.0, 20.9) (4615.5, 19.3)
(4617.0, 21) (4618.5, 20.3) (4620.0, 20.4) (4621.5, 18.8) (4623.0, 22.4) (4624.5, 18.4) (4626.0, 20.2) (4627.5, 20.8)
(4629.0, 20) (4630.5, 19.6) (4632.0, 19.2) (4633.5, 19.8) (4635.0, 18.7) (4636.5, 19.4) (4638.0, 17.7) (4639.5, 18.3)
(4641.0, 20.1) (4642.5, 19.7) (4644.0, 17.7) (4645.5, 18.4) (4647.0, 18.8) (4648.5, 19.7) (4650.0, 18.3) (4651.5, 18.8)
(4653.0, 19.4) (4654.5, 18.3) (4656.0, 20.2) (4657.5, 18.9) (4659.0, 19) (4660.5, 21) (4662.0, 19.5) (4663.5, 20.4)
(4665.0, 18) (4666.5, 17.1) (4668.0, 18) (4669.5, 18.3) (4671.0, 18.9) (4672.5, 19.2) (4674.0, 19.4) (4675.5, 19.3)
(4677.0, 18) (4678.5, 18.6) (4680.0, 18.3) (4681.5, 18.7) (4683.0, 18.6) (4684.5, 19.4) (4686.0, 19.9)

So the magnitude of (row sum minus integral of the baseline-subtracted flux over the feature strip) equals 4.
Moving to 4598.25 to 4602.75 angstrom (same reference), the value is 1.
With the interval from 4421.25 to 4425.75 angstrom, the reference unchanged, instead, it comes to 4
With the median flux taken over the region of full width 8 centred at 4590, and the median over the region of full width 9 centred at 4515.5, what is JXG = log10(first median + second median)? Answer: 1.58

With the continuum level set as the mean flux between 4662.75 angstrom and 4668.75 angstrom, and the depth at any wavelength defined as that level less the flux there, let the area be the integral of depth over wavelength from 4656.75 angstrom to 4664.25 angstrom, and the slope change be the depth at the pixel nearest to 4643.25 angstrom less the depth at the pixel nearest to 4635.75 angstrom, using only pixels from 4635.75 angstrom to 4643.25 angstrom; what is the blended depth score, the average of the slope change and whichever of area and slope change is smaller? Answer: -5.3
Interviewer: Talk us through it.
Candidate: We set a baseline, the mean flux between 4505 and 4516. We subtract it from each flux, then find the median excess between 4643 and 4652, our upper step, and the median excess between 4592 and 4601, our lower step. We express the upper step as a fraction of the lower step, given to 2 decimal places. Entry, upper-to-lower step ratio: 1.04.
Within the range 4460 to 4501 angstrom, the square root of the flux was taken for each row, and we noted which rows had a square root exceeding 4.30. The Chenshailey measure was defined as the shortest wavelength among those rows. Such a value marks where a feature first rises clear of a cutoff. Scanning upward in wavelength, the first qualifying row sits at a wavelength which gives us 4470.0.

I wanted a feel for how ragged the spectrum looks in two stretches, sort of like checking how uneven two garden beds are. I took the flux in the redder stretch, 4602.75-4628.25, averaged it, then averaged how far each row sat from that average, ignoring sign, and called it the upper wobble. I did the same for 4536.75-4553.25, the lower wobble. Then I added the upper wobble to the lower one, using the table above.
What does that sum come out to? 1.57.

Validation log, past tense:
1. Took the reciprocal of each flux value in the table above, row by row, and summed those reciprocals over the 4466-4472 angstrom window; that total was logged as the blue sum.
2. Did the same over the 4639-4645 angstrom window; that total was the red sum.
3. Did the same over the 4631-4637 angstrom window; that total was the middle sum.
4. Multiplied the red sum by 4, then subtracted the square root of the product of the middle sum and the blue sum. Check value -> 0.631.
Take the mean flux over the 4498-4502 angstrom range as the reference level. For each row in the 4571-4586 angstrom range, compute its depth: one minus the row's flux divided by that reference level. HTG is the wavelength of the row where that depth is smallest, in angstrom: 4578.0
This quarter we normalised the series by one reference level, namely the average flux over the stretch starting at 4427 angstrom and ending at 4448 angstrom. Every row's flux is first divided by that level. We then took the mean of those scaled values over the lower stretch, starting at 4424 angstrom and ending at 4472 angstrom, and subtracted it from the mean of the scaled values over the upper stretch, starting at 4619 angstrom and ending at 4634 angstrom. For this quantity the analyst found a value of 0.12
